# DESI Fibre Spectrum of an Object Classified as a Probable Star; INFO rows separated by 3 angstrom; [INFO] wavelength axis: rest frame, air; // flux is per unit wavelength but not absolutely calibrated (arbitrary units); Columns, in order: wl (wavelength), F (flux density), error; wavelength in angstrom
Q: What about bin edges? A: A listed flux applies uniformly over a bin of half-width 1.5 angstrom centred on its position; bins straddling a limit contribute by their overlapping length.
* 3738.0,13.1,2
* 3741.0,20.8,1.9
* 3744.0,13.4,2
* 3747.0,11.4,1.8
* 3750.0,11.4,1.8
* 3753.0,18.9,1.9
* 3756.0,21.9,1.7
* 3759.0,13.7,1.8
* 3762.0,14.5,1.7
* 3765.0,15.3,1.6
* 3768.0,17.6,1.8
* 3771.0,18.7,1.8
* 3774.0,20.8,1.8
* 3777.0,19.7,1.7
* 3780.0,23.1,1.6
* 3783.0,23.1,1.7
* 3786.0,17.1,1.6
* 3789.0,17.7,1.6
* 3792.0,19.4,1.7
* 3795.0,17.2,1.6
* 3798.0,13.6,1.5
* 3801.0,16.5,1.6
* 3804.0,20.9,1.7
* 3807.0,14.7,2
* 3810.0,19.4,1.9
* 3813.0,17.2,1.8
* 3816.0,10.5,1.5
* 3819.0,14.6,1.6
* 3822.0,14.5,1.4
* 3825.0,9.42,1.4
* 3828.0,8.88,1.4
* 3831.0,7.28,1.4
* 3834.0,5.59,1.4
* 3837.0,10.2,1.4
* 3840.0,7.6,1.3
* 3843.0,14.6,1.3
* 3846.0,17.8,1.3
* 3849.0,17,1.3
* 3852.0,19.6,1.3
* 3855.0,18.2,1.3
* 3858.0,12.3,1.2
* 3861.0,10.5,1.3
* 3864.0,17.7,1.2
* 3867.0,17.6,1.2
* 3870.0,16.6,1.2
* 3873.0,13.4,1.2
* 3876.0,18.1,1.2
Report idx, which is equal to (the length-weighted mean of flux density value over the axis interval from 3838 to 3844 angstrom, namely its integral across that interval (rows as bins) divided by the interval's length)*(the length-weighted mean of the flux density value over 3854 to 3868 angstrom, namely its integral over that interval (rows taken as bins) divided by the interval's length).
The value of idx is 162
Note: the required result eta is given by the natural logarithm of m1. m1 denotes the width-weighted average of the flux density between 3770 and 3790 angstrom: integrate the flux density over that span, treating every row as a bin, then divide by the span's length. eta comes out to 3.00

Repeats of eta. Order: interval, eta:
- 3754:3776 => 2.87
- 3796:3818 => 2.78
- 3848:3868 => 2.78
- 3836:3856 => 2.71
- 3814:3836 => 2.33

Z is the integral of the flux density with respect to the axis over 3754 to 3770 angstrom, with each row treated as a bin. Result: 268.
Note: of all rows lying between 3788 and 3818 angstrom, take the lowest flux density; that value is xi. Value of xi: 10.5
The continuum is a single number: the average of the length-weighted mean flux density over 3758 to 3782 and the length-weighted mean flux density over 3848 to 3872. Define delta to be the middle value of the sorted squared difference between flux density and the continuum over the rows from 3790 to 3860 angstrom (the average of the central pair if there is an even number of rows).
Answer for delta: 6.3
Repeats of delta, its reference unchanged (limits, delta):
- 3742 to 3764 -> 13.8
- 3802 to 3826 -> 6.6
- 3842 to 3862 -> 6.2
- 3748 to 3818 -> 5.8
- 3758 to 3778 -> 6.7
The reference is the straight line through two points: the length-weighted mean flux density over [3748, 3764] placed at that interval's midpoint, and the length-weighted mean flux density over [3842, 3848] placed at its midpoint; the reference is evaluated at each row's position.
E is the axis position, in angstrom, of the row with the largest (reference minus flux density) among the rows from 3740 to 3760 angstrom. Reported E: 3750.0 angstrom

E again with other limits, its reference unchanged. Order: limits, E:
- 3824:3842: 3834.0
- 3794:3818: 3816.0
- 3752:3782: 3759.0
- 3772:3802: 3798.0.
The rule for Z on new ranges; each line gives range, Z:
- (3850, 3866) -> 252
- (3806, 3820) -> 215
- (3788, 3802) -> 236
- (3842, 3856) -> 245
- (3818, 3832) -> 153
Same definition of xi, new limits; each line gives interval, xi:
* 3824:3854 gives 5.59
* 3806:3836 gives 5.59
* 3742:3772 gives 11.4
